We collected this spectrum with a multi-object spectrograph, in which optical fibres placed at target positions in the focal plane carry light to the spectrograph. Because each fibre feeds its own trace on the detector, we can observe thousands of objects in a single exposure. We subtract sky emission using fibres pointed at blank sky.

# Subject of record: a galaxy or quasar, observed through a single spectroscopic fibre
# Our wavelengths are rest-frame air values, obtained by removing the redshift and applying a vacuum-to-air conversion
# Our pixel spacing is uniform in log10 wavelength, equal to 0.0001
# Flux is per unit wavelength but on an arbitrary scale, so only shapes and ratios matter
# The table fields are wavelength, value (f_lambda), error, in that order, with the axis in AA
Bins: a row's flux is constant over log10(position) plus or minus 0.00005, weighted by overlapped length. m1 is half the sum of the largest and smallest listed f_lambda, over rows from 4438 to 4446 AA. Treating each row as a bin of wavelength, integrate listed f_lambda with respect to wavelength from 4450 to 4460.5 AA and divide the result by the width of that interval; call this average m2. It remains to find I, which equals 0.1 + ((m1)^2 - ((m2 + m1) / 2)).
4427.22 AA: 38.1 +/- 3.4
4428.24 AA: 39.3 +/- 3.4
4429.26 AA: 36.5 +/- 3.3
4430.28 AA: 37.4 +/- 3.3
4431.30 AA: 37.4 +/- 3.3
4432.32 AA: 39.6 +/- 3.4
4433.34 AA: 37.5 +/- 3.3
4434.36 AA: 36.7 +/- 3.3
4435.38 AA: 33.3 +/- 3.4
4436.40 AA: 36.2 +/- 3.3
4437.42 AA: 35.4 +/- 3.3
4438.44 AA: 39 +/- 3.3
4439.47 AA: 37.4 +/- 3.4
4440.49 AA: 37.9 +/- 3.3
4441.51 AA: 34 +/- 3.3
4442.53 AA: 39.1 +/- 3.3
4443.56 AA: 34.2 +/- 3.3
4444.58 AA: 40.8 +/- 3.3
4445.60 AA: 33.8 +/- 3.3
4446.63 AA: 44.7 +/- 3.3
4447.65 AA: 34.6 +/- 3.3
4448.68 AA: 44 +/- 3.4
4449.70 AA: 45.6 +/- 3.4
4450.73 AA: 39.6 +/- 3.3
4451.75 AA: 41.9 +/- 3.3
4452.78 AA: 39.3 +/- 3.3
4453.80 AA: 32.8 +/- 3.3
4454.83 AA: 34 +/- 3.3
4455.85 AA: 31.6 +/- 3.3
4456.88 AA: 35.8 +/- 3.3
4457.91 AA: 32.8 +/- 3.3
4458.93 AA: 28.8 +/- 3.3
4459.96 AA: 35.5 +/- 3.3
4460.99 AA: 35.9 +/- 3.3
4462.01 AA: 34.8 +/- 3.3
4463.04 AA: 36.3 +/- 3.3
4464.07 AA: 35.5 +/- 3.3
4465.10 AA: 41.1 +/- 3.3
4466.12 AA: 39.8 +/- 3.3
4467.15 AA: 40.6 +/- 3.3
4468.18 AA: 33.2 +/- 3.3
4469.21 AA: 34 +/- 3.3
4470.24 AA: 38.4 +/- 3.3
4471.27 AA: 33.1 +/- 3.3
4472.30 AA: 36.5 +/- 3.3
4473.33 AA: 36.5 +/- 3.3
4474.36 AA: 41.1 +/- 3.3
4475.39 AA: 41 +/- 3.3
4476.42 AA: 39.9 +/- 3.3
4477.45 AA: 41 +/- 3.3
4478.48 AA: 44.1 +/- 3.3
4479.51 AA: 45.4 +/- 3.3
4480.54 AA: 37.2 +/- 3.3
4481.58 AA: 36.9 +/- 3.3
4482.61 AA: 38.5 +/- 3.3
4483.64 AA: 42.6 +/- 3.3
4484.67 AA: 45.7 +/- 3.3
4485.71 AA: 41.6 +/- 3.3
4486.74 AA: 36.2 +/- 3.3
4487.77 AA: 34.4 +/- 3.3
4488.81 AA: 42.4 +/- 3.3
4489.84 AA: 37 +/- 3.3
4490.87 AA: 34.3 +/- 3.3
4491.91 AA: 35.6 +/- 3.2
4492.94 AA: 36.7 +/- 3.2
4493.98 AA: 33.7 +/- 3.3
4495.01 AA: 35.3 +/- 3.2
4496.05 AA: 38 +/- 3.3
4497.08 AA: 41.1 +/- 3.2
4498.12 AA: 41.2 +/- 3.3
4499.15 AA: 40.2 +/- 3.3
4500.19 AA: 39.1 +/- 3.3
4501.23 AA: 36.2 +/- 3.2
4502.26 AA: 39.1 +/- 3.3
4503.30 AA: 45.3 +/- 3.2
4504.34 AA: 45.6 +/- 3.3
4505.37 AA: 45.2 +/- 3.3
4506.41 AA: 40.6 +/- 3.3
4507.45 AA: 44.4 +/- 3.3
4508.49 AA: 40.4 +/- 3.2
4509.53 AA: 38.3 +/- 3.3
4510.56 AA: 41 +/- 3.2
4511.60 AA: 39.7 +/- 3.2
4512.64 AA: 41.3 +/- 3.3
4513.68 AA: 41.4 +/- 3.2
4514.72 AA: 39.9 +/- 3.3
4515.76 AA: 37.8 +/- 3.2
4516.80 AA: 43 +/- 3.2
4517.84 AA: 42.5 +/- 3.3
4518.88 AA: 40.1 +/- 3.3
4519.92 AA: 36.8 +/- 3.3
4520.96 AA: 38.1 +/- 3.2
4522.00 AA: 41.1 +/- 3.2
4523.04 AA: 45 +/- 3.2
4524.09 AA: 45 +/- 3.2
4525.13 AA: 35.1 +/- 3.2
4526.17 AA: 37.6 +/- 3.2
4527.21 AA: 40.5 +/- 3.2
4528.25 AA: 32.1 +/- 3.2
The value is 1355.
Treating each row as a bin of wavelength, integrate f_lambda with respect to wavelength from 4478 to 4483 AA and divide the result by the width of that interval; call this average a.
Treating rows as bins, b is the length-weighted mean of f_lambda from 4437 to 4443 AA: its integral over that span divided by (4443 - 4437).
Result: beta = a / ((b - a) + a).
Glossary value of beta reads 1.09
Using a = 40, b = 37.2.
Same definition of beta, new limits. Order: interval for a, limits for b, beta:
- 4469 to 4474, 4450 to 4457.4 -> 0.98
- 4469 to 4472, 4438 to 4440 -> 0.93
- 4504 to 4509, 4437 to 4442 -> 1.17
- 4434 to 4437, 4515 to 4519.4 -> 0.87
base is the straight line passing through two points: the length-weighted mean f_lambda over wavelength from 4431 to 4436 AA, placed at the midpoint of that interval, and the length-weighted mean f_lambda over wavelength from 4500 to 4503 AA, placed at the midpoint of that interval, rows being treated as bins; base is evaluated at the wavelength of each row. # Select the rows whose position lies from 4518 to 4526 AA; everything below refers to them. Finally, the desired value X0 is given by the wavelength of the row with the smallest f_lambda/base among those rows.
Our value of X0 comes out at 4525.13 AA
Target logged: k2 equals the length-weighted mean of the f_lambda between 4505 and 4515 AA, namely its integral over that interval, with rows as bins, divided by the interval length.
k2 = 41.2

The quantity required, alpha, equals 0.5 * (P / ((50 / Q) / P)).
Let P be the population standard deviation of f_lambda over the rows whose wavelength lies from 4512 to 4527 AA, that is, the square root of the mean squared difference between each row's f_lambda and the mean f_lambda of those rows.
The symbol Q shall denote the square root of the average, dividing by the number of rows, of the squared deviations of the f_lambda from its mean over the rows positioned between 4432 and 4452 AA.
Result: 0.30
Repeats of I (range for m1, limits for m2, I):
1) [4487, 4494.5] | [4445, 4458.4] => 1410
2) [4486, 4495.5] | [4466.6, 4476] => 1410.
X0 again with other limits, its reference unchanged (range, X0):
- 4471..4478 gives 4471.27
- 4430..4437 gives 4435.38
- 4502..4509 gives 4502.26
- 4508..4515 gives 4509.53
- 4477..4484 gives 4481.58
